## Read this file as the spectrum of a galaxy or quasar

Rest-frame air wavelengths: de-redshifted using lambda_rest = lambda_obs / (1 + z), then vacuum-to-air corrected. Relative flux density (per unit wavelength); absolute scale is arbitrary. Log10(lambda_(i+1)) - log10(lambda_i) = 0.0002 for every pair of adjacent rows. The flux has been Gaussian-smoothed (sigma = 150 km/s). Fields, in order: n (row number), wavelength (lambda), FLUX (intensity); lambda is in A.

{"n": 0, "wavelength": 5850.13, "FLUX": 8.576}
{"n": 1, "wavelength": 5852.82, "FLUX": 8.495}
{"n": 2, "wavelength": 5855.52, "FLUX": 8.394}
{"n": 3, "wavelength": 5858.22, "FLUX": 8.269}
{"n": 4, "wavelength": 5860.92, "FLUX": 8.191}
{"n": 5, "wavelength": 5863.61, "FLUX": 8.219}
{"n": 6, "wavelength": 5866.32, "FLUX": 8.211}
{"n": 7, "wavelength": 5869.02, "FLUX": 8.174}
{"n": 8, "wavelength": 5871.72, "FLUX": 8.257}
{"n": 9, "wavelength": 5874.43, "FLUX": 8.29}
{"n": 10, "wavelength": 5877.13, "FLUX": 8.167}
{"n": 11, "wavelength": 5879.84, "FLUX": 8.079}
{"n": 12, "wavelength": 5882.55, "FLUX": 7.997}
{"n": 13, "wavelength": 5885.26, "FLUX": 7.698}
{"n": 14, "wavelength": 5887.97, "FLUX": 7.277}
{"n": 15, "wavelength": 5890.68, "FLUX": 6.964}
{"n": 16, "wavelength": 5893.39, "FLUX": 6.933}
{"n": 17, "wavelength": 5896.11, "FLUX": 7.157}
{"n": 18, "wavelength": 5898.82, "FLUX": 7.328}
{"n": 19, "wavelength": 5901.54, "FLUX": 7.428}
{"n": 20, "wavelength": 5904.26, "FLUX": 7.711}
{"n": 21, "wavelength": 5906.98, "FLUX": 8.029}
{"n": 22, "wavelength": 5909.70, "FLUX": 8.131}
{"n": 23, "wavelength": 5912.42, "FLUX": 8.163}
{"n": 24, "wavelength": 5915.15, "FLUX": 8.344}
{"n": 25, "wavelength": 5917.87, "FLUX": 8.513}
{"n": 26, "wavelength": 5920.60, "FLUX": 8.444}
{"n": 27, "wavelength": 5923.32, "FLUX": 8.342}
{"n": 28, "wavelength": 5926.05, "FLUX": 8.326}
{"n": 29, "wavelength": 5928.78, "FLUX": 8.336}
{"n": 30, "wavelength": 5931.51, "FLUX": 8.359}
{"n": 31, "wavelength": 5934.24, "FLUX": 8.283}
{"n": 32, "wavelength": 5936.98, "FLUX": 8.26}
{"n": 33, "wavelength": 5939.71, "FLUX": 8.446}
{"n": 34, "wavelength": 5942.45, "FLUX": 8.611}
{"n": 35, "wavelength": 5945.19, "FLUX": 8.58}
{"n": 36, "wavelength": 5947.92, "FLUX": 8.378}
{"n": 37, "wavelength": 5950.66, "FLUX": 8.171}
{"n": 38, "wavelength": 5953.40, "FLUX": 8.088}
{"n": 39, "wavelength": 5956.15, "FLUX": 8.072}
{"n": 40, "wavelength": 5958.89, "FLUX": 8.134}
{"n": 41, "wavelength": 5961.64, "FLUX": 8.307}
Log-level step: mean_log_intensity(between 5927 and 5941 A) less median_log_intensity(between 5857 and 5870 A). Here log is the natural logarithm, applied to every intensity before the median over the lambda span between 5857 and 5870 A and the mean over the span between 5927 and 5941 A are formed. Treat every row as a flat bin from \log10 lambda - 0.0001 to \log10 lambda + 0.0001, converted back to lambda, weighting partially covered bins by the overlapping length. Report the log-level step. 0.015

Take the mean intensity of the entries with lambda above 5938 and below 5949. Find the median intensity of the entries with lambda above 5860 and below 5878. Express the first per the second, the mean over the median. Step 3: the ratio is 1.04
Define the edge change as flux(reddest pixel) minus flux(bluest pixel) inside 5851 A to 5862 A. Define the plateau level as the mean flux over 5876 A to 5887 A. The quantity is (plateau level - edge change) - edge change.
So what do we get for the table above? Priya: 8.6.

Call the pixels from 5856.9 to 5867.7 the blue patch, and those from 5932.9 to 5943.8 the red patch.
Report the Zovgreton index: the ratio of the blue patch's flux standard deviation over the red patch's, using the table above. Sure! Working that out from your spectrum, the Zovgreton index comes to 0.2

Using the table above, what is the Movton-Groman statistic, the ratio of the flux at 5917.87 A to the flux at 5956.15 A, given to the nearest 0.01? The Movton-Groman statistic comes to 1.05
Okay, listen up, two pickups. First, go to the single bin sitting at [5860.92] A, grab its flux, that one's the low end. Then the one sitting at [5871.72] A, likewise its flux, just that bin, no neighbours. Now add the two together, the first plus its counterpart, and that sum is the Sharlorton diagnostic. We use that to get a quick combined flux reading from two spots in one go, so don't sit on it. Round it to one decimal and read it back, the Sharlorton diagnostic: 16.4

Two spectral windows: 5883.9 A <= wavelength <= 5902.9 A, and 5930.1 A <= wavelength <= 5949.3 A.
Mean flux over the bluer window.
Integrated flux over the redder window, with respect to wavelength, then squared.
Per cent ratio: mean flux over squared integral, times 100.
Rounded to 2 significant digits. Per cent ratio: 0.028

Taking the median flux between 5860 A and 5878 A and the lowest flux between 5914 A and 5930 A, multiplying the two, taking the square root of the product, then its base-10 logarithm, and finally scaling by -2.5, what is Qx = -2.29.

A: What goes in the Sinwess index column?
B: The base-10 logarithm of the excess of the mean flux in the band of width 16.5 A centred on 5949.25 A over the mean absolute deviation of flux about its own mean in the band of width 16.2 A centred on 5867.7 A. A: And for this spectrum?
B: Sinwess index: 0.918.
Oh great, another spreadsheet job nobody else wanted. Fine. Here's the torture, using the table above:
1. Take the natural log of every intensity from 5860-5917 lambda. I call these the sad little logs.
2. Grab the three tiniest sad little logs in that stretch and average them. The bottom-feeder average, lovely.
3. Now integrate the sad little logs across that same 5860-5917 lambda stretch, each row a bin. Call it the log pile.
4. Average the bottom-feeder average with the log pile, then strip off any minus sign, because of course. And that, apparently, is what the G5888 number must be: 60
